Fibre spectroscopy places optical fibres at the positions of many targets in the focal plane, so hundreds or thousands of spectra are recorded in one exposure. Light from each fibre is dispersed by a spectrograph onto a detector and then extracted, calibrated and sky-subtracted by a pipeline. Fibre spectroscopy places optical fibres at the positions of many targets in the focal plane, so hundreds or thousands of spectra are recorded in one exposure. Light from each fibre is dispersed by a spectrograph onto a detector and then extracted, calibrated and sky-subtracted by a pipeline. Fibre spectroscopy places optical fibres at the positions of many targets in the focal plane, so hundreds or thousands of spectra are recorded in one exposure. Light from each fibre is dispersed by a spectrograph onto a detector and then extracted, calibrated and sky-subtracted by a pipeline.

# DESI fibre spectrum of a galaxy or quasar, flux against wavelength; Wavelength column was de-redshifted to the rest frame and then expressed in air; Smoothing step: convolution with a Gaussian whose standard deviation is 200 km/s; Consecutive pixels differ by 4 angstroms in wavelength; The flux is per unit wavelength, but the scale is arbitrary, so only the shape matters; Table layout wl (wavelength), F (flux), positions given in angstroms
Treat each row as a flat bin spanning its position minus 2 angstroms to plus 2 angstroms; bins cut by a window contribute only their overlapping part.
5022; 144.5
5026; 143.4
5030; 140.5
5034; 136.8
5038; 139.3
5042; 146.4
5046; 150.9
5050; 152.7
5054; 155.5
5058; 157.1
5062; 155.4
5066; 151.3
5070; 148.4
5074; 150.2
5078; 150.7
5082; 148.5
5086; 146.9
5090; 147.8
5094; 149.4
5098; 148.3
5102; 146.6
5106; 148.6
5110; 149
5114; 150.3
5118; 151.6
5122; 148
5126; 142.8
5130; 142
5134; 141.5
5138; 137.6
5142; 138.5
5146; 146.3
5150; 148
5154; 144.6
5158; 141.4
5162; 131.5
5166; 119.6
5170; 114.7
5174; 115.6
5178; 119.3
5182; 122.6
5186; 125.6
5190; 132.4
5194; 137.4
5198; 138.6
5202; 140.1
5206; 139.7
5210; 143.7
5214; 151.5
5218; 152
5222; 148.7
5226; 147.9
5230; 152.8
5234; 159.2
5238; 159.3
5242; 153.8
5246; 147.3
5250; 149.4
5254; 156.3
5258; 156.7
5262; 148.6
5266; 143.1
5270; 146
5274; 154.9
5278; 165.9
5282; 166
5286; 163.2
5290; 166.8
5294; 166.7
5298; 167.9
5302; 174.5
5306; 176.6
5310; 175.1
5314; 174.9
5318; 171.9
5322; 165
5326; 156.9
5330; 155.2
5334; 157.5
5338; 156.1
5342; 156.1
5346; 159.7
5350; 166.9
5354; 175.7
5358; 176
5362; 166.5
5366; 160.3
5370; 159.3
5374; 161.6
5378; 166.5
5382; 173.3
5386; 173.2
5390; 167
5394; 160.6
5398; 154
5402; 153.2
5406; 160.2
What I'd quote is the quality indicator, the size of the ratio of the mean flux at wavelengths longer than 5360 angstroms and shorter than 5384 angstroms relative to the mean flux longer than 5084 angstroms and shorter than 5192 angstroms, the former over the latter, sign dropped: 1.18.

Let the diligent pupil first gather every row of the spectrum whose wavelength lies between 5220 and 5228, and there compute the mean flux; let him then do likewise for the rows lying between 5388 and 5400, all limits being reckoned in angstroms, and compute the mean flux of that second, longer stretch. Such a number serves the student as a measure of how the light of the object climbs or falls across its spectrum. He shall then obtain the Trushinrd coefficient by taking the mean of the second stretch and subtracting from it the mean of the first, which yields 12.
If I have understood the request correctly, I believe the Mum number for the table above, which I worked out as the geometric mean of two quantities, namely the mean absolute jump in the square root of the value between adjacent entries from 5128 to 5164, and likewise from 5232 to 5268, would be 0.171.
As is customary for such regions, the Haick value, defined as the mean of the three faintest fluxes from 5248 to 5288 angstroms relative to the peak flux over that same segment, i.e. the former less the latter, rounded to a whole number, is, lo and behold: -20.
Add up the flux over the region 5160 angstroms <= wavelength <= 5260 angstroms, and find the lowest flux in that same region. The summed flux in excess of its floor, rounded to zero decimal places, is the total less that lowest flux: 3401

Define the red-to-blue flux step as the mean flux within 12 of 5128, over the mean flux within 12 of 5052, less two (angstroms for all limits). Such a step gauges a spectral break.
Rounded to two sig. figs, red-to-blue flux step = -1.1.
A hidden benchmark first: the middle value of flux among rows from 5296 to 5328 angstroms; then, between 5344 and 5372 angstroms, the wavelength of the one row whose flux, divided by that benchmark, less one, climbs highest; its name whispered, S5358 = 5358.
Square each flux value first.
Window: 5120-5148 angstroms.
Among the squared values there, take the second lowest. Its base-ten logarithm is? 4.28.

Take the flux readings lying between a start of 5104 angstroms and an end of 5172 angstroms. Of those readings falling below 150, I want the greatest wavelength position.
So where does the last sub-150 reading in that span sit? 5170 angstroms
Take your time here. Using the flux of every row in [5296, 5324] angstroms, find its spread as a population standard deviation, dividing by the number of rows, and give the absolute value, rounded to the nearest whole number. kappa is 4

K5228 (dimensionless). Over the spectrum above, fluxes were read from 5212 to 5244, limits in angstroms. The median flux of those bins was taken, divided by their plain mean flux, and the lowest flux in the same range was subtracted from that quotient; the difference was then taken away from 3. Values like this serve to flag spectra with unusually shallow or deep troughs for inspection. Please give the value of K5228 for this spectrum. 150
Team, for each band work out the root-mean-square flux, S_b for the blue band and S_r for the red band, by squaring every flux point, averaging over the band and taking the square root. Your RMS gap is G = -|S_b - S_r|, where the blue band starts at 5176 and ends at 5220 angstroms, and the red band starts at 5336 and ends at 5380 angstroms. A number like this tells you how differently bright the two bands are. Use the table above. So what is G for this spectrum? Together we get -27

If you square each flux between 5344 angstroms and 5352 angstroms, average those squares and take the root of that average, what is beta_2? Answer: 163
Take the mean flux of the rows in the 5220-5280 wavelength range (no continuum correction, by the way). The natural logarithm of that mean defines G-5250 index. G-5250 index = 5.03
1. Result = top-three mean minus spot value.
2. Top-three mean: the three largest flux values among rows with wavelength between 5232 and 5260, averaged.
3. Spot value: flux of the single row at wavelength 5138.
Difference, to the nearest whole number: 21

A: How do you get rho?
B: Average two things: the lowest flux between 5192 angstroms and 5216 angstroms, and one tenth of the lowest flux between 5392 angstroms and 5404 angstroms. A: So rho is 76.4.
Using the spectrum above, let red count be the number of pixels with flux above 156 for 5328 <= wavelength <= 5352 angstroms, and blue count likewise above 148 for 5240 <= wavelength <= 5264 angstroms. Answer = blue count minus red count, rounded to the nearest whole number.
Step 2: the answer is 0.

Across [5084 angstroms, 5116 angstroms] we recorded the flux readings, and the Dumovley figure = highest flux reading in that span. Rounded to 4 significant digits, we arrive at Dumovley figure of 150.3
